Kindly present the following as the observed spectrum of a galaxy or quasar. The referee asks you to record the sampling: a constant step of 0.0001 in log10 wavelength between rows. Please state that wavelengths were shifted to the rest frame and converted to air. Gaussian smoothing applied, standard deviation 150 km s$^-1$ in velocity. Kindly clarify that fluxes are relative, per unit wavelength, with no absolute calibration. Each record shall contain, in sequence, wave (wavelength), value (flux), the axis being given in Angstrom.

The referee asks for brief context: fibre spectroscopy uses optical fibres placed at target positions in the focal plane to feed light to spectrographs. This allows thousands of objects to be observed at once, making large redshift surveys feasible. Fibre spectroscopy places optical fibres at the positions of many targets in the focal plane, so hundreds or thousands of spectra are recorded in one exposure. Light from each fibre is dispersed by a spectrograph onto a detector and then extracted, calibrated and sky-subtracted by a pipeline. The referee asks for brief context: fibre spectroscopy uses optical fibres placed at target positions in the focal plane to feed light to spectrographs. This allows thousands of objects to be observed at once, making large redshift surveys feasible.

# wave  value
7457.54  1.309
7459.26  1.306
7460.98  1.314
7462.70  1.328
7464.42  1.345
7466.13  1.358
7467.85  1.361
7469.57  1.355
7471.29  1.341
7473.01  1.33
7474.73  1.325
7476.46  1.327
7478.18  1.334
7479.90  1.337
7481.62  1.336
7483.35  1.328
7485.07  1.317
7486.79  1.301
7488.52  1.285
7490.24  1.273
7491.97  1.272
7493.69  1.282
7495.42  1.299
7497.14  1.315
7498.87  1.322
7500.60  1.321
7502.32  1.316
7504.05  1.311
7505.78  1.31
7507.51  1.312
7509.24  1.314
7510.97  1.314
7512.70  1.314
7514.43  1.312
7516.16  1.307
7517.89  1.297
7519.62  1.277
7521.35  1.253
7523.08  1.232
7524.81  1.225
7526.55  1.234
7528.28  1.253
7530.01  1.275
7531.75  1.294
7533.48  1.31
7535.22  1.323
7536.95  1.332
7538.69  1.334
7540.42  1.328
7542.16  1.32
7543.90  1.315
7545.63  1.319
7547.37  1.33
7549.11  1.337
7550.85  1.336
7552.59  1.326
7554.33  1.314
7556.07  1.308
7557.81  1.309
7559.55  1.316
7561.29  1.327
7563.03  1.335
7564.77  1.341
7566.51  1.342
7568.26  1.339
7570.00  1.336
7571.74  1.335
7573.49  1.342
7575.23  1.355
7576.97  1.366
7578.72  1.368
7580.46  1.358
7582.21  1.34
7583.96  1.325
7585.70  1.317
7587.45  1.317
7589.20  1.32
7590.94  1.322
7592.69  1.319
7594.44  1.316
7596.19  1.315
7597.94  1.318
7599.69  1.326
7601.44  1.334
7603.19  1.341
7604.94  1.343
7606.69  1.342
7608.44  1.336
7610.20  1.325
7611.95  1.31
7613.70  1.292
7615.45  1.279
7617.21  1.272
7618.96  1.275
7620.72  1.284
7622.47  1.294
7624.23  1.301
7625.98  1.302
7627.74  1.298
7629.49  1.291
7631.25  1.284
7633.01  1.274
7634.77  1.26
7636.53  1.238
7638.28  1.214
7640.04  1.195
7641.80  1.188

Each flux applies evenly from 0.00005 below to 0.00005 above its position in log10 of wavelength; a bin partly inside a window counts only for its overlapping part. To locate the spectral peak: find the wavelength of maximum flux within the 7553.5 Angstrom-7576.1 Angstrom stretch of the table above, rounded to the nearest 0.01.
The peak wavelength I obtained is 7575.23 Angstrom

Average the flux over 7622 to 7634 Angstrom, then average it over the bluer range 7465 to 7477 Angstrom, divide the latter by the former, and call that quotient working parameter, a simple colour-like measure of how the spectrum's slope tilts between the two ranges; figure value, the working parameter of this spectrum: 1.04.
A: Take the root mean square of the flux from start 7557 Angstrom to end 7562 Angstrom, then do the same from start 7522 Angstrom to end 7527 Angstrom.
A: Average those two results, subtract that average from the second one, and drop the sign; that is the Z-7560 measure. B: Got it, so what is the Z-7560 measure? 0.04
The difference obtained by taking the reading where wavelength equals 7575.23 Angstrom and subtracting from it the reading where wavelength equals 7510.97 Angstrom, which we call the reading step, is 0.041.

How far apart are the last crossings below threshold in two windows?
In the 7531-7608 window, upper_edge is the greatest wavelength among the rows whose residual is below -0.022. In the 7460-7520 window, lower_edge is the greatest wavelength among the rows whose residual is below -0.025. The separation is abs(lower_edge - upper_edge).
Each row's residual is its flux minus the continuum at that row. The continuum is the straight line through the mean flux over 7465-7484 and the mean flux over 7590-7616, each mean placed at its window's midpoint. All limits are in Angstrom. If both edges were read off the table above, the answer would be 12.1 Angstrom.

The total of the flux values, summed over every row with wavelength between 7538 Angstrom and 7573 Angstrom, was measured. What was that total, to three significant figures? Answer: 26.5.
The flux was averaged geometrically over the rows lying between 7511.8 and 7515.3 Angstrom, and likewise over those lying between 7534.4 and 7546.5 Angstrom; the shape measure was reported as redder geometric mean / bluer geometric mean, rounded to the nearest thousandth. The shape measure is 1.009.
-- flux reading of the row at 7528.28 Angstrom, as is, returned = 1.253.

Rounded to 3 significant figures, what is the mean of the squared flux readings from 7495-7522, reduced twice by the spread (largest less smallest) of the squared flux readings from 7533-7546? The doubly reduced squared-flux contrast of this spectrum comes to 1.58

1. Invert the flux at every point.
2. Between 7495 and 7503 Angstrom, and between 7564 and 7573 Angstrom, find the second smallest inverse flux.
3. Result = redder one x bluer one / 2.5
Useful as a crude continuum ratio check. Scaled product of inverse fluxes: 0.226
